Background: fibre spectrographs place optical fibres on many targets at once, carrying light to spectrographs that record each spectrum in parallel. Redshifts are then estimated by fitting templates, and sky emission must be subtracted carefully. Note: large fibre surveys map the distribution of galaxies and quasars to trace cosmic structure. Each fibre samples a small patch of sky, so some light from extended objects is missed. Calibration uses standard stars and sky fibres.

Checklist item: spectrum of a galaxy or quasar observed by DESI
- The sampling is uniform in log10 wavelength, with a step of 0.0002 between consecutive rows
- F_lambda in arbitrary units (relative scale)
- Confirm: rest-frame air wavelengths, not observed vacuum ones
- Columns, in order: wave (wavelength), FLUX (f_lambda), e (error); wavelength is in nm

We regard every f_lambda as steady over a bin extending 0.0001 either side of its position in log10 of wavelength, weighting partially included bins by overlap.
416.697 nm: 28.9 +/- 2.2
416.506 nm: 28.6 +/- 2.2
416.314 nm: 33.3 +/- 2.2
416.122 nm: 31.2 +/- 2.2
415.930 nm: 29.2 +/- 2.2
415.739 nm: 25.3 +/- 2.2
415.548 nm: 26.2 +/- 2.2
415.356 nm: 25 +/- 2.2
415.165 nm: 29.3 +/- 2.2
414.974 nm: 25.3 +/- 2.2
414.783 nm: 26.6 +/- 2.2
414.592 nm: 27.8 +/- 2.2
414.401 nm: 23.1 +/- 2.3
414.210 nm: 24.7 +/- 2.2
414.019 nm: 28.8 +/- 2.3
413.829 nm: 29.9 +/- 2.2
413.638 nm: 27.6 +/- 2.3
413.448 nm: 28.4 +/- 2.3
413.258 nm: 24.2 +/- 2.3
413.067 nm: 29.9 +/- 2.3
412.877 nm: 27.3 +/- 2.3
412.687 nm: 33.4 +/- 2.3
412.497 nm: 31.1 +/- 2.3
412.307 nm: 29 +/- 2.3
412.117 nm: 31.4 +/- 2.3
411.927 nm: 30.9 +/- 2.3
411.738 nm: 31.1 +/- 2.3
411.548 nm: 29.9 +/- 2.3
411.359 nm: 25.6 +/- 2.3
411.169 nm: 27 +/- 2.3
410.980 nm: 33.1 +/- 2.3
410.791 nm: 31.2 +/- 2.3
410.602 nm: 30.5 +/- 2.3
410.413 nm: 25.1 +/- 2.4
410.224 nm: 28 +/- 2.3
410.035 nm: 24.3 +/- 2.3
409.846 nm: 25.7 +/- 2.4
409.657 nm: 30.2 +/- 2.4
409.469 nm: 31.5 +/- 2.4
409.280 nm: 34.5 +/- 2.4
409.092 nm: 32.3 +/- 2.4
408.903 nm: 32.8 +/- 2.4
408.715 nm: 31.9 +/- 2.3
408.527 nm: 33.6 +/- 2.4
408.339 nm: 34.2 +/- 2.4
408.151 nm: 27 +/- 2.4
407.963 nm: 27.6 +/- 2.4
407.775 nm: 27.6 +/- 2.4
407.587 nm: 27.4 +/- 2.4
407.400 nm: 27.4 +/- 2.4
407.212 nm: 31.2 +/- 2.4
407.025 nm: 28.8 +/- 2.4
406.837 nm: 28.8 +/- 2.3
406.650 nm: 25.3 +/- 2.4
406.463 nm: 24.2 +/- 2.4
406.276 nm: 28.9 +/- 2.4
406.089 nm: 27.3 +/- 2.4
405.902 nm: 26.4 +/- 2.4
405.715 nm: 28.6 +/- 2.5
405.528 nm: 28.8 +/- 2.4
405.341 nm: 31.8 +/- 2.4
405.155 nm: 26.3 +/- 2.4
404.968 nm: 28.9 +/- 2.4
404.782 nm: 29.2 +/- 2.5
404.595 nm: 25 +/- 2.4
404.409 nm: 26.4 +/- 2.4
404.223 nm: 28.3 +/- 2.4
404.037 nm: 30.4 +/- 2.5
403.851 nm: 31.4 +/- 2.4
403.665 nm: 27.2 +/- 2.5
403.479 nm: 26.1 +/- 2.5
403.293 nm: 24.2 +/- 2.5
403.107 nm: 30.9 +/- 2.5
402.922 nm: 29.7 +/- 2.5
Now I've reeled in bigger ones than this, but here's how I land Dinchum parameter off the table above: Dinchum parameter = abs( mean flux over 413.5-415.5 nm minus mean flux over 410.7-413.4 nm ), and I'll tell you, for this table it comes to 2.8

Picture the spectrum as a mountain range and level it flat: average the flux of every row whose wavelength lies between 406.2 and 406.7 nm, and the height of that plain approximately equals 26.1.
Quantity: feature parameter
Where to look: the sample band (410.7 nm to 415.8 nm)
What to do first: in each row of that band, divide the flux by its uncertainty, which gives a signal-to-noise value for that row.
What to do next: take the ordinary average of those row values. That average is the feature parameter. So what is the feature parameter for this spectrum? 12.5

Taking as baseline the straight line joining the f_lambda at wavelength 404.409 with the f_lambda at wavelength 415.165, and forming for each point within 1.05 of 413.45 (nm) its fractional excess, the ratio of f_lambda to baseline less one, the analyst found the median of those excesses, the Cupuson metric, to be -0.02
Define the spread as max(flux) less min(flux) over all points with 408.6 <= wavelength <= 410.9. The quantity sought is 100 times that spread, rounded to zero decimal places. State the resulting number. 1020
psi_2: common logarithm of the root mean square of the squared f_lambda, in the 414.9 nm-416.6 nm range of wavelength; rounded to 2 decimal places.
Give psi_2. 2.91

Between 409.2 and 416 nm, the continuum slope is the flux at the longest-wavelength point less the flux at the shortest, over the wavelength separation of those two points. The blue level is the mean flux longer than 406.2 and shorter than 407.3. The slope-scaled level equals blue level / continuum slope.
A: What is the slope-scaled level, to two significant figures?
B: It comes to -35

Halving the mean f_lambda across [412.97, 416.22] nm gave 13.6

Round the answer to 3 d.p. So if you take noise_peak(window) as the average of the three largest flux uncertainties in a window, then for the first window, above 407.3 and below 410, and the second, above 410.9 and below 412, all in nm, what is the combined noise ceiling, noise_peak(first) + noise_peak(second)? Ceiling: 4.700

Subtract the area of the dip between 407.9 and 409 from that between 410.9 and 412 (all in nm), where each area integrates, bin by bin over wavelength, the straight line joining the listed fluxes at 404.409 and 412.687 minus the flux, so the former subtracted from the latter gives 4.7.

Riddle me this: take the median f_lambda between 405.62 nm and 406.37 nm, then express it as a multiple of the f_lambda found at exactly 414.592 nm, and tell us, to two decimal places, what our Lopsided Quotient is 1.01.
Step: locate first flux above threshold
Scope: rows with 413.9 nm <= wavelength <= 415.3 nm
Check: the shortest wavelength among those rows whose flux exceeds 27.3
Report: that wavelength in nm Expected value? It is 414.019 nm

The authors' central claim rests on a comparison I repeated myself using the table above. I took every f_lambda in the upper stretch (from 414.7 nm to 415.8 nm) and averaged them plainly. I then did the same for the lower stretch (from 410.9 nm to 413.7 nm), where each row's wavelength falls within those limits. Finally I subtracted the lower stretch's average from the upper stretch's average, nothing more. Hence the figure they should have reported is -3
